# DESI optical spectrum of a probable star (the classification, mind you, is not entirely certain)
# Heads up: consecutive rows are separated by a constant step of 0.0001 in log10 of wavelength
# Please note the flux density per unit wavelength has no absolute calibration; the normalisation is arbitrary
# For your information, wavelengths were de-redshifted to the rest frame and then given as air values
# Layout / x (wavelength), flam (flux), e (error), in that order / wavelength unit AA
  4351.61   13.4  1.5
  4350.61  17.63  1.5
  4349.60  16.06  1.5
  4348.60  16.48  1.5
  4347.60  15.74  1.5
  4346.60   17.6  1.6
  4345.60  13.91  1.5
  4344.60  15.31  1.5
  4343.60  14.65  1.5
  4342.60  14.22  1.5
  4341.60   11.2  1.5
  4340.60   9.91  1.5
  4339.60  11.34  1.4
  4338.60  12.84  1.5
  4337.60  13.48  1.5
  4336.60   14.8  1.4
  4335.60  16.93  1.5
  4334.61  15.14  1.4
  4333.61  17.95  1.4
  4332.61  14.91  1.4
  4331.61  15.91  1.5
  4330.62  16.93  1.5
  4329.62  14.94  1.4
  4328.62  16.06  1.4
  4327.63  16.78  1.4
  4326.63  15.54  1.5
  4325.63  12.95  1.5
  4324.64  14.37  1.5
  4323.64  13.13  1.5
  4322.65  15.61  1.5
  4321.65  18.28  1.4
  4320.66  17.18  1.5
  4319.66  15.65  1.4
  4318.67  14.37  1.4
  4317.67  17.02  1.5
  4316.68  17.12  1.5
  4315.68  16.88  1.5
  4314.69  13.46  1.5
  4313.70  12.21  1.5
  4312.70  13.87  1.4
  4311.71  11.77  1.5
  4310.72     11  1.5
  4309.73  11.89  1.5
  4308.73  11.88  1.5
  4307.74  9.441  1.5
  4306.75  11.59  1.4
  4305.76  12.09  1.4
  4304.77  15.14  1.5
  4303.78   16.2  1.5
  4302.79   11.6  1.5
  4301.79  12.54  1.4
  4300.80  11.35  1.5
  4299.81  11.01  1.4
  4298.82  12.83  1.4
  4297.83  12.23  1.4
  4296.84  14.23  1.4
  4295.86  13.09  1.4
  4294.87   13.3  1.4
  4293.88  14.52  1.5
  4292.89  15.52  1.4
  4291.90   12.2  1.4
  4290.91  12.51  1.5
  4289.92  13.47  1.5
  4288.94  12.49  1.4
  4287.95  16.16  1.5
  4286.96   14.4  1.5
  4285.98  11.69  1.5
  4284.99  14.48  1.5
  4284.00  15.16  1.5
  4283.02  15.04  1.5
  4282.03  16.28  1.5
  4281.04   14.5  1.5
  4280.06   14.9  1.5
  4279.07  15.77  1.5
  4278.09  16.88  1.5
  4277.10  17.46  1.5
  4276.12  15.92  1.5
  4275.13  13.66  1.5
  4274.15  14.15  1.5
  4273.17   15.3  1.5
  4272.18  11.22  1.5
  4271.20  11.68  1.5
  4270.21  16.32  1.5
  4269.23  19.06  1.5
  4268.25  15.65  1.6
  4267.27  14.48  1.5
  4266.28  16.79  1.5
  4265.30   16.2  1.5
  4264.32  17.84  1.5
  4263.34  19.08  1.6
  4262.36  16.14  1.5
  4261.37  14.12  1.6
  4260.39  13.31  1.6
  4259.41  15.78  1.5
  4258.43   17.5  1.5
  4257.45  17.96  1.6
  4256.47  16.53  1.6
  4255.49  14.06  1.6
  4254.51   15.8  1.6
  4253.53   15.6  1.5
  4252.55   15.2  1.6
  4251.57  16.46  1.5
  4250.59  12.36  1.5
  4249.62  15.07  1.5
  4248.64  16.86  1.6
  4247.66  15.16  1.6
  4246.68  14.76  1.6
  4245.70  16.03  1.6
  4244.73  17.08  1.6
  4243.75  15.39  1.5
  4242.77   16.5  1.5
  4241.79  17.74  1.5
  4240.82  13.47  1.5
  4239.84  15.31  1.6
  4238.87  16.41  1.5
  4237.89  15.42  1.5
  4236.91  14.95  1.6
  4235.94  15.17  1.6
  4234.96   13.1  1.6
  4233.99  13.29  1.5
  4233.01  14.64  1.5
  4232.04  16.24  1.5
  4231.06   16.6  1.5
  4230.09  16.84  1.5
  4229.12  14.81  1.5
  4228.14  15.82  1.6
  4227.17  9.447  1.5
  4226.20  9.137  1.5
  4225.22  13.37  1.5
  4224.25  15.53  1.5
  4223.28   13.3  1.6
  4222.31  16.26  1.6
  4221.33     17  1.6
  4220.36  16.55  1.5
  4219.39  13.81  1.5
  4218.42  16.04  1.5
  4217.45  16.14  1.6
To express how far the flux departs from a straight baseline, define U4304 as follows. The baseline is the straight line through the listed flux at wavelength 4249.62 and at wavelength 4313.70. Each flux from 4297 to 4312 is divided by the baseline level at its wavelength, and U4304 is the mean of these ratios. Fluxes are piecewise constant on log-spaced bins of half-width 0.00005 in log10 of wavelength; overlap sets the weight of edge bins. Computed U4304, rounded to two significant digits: 0.97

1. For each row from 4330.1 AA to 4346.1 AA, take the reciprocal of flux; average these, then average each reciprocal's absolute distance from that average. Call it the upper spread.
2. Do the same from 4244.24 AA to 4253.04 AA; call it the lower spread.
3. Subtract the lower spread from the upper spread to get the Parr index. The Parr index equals 0.0047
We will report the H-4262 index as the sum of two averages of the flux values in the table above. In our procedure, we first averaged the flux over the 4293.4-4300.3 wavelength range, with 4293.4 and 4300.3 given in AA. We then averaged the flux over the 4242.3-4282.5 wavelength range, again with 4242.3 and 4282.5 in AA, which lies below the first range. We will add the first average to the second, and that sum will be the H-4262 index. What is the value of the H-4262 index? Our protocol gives 28.7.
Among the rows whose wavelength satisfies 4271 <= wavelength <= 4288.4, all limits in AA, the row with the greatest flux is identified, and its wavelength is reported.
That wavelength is 4277.10 AA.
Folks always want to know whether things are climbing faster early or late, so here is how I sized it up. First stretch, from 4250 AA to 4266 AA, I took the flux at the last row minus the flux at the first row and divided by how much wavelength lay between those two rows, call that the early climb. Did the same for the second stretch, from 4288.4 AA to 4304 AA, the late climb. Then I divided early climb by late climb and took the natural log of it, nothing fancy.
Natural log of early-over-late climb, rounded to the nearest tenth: 0.0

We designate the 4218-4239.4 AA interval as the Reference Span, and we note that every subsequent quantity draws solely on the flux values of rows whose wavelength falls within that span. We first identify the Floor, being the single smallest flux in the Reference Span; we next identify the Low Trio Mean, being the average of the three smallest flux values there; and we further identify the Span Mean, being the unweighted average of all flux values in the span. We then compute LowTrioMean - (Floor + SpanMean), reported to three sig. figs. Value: -13.3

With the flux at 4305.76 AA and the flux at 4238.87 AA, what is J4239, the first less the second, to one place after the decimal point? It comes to -4.3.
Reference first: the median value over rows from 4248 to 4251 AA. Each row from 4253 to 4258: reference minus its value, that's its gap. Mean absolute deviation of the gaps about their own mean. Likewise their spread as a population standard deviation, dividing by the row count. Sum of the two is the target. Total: 2.3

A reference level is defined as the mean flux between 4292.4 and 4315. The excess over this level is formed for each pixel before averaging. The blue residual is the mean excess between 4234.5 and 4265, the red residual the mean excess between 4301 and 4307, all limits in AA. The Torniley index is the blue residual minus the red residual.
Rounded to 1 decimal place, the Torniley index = 2.5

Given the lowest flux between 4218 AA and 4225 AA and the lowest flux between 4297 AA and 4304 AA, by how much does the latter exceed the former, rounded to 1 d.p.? -2.3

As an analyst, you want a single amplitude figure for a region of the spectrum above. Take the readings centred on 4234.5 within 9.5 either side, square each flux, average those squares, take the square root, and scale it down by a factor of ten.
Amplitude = 1.48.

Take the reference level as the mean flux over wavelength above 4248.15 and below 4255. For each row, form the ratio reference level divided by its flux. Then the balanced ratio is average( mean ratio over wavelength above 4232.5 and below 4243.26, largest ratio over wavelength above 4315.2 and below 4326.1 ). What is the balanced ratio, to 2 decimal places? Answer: 1.10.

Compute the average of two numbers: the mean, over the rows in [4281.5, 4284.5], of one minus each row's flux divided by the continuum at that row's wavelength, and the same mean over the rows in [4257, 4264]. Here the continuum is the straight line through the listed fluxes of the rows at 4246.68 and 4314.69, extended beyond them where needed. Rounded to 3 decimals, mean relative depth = -0.112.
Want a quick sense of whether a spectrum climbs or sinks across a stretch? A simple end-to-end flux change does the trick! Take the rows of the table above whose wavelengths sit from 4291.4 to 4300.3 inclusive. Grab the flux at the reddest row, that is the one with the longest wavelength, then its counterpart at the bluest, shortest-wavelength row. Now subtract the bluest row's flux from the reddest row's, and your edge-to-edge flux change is -1.2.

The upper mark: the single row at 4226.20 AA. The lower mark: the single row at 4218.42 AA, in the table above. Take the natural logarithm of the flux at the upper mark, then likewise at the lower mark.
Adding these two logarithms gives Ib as 4.99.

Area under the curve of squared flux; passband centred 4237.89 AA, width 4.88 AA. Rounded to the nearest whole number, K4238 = 1166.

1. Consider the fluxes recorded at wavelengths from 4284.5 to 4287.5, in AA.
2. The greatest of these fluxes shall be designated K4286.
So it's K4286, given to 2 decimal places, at 14.48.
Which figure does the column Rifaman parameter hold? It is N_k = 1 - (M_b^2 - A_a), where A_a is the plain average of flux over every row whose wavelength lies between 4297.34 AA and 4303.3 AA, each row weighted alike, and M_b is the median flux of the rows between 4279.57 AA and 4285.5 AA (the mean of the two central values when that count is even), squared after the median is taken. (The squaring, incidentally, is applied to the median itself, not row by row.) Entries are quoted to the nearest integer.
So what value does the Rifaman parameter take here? -211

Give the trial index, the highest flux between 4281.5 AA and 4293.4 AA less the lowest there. 4.6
